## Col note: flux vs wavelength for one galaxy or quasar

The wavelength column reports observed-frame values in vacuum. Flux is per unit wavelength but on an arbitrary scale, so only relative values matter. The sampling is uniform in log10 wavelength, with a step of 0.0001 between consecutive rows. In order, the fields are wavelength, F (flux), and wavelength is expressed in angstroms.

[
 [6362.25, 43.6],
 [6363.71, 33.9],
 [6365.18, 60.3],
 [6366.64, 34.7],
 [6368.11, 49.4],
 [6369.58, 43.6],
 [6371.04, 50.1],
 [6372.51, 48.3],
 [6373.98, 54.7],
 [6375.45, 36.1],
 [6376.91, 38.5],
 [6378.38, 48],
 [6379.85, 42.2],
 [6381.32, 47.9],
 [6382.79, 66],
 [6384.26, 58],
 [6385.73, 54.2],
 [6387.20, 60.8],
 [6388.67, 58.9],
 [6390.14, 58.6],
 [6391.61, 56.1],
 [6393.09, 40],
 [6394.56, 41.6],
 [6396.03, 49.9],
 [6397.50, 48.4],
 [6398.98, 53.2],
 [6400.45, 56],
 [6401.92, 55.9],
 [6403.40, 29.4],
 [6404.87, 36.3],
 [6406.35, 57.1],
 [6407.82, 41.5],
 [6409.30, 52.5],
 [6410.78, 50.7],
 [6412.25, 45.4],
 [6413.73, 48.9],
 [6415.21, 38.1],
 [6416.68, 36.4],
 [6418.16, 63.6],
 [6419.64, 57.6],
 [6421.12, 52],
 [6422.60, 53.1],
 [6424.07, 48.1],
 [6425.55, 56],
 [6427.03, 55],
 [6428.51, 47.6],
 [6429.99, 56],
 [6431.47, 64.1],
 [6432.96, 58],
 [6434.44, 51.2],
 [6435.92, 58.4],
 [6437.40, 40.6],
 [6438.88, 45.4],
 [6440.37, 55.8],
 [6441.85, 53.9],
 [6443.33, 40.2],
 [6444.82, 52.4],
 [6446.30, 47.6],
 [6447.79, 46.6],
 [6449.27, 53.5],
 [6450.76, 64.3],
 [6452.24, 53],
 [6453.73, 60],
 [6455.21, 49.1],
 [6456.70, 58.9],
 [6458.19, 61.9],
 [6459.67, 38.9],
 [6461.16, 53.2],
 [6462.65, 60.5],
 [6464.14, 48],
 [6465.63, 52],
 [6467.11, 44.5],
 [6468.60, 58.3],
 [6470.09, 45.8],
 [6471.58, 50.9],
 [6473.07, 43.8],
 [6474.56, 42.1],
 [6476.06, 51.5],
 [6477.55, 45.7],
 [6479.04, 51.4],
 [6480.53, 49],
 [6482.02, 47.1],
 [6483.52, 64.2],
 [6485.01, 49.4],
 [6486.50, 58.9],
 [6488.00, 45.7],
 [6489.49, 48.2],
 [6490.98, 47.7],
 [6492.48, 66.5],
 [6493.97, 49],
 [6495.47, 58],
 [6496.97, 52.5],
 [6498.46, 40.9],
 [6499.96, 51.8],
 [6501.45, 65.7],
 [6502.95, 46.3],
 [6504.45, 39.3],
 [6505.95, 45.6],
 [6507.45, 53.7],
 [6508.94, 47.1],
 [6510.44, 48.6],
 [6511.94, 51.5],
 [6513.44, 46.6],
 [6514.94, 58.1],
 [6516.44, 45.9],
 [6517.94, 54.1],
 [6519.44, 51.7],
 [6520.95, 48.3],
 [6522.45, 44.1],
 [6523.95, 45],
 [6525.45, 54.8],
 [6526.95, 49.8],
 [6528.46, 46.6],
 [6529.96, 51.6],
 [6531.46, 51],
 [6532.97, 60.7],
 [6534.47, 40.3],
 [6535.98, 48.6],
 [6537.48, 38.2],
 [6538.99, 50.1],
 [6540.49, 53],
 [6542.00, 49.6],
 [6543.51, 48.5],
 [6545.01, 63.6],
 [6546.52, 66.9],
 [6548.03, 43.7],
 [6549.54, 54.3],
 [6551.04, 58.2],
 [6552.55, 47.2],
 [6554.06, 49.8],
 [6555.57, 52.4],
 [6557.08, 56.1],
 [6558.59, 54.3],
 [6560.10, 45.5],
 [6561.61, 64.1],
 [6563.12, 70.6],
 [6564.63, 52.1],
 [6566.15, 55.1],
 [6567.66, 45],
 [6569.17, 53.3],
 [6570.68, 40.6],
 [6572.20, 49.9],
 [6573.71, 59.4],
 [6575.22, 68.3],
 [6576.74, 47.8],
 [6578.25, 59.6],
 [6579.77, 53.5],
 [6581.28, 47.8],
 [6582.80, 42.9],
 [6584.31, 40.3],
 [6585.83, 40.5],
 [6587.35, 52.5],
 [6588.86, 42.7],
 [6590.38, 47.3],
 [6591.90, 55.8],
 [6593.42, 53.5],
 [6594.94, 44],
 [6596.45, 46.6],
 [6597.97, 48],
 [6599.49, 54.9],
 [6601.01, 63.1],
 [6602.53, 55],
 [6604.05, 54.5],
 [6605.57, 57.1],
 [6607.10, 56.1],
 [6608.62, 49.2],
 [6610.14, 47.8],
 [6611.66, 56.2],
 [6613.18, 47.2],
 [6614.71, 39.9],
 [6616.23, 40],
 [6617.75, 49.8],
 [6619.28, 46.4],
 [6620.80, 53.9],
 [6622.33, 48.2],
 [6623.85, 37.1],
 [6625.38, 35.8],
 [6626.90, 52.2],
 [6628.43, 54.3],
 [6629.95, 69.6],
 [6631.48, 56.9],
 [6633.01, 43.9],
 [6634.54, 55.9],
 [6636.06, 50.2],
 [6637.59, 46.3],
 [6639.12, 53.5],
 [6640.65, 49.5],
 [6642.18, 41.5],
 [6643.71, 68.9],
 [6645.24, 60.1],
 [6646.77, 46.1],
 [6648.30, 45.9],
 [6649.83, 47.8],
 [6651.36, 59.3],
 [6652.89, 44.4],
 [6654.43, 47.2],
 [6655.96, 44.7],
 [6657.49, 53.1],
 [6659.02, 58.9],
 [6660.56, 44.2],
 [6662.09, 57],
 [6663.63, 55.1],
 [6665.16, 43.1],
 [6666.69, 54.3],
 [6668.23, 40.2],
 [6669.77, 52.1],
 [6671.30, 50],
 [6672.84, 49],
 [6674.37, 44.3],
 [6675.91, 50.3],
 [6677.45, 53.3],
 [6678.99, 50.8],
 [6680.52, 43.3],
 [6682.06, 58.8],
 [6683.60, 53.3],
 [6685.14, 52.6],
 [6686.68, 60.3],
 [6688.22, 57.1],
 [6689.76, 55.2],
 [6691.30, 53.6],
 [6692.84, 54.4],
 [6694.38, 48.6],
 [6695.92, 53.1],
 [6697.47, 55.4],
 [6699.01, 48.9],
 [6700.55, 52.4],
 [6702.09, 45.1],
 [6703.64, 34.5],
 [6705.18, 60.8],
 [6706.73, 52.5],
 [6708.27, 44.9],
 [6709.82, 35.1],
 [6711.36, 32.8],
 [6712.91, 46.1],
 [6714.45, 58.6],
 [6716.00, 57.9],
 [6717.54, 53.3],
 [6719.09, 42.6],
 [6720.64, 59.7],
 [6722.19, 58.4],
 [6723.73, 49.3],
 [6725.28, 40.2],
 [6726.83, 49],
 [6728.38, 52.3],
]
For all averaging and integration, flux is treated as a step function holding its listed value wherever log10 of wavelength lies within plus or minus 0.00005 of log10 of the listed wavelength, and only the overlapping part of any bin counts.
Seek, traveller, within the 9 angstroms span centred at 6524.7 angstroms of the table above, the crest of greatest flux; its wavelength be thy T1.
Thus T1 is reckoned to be 6525.45 angstroms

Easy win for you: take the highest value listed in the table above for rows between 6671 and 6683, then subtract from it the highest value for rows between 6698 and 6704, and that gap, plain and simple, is 6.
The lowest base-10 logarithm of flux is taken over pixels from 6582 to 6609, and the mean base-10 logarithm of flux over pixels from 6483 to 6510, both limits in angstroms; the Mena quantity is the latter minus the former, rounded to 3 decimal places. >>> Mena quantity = 0.103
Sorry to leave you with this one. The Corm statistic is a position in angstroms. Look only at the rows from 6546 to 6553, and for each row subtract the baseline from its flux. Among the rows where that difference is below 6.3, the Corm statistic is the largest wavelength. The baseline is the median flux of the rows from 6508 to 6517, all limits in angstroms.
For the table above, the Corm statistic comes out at 6552.55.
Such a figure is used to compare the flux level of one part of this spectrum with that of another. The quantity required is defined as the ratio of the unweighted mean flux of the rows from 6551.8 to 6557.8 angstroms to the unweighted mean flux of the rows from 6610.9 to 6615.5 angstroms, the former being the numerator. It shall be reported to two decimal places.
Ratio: 1.08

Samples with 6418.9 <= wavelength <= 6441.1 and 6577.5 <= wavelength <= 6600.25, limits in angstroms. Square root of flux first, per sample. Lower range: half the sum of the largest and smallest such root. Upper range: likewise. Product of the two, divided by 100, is 0.506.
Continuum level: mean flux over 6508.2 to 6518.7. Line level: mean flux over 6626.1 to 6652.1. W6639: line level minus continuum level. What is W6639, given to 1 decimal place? 2.8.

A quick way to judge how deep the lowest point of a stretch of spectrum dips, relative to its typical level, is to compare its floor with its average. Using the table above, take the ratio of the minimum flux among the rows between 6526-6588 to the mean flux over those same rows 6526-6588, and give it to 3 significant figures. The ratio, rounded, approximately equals 0.738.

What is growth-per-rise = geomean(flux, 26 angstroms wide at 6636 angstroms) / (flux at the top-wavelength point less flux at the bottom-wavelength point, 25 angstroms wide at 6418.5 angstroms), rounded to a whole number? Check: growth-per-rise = -46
